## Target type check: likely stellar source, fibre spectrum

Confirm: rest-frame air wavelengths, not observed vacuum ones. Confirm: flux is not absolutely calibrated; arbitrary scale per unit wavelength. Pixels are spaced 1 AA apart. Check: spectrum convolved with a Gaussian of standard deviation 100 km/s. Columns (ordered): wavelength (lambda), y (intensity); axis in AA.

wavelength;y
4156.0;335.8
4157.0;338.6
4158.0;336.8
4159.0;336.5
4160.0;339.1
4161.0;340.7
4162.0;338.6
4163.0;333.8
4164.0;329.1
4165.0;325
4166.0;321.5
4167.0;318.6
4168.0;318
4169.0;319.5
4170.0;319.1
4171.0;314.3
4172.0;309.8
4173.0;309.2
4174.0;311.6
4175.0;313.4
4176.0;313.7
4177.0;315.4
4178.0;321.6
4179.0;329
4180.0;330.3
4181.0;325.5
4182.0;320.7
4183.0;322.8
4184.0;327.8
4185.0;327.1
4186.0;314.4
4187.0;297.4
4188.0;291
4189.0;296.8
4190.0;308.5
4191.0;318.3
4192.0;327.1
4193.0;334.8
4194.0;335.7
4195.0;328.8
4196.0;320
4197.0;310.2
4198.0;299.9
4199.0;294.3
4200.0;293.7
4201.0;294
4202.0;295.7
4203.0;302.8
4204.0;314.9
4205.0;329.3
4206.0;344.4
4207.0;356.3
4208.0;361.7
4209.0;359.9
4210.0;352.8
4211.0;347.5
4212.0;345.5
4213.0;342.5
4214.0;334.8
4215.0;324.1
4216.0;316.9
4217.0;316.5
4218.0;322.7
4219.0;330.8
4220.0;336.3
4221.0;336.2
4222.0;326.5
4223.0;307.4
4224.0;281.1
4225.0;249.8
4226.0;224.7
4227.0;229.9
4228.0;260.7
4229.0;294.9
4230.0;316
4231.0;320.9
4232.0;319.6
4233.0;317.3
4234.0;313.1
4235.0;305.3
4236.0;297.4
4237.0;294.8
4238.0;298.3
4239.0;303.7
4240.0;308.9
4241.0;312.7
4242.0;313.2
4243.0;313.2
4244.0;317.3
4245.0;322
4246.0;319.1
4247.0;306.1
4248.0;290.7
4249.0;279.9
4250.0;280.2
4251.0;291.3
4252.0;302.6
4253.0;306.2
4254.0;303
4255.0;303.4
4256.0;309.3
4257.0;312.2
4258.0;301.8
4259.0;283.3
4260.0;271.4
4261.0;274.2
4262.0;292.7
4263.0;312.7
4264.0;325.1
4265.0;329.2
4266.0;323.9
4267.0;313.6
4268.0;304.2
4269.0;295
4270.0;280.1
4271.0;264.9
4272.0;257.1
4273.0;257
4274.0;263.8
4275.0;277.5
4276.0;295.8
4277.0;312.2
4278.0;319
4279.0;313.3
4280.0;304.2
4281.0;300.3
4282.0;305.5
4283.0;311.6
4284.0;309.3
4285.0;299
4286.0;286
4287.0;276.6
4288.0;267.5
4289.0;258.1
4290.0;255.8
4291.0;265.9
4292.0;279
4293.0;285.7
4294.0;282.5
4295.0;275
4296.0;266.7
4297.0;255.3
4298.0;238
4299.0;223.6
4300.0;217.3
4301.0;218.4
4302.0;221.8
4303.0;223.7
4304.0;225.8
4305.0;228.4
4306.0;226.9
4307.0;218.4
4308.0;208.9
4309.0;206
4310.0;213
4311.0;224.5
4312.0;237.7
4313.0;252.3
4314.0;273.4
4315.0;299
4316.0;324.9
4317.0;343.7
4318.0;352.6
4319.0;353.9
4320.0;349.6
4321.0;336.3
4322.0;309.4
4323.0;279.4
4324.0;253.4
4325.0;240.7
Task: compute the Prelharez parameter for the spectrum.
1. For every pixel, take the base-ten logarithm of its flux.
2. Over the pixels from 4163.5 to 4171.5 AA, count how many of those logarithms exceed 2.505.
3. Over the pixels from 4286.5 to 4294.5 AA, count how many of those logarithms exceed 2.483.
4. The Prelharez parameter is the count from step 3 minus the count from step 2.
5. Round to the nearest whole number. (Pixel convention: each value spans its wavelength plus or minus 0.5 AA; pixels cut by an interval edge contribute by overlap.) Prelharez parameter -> -3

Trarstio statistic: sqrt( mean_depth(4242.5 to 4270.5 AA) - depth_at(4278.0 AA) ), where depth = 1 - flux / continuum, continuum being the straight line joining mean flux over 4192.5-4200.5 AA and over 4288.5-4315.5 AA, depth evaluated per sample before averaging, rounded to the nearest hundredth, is 0.35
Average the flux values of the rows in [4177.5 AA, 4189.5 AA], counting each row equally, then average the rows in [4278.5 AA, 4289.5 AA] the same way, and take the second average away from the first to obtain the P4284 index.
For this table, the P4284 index 23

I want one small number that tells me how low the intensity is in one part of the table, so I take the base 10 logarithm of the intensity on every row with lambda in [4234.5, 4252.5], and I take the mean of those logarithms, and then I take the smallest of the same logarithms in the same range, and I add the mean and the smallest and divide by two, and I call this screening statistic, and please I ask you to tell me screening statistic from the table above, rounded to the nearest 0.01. 2.46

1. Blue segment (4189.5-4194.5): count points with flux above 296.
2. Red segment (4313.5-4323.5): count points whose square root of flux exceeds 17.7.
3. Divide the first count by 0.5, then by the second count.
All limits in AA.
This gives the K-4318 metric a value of 1.7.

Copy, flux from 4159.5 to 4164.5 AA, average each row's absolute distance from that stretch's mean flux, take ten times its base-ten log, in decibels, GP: 5.9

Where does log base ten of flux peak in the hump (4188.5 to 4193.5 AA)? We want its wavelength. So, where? 4193.0 AA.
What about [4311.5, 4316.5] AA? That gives 4316.0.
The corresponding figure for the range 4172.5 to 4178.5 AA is 4178.0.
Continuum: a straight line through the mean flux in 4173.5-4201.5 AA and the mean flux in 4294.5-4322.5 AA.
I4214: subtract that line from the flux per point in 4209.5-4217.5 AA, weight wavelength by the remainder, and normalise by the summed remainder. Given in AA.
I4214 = 4212.6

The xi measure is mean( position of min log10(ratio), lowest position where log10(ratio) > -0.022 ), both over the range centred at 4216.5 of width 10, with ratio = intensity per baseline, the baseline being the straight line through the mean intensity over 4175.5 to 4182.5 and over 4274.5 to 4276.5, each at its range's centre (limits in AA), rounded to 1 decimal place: 4214.5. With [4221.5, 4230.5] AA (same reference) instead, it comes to 4224.0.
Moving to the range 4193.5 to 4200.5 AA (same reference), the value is 4197.0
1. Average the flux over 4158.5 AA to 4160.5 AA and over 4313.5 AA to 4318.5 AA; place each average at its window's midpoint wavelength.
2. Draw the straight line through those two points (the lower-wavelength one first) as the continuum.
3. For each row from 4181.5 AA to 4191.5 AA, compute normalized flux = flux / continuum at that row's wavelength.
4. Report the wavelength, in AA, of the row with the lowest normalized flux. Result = 4188.0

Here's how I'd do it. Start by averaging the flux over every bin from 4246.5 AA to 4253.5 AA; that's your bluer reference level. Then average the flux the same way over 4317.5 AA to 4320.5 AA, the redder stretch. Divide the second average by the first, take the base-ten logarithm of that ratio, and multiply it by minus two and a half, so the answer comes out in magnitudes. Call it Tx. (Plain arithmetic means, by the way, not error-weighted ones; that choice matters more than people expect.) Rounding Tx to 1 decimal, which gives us -0.2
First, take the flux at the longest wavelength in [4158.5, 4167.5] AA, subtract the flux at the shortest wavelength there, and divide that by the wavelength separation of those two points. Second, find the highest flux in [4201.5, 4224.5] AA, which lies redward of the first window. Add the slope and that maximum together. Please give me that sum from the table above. 359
